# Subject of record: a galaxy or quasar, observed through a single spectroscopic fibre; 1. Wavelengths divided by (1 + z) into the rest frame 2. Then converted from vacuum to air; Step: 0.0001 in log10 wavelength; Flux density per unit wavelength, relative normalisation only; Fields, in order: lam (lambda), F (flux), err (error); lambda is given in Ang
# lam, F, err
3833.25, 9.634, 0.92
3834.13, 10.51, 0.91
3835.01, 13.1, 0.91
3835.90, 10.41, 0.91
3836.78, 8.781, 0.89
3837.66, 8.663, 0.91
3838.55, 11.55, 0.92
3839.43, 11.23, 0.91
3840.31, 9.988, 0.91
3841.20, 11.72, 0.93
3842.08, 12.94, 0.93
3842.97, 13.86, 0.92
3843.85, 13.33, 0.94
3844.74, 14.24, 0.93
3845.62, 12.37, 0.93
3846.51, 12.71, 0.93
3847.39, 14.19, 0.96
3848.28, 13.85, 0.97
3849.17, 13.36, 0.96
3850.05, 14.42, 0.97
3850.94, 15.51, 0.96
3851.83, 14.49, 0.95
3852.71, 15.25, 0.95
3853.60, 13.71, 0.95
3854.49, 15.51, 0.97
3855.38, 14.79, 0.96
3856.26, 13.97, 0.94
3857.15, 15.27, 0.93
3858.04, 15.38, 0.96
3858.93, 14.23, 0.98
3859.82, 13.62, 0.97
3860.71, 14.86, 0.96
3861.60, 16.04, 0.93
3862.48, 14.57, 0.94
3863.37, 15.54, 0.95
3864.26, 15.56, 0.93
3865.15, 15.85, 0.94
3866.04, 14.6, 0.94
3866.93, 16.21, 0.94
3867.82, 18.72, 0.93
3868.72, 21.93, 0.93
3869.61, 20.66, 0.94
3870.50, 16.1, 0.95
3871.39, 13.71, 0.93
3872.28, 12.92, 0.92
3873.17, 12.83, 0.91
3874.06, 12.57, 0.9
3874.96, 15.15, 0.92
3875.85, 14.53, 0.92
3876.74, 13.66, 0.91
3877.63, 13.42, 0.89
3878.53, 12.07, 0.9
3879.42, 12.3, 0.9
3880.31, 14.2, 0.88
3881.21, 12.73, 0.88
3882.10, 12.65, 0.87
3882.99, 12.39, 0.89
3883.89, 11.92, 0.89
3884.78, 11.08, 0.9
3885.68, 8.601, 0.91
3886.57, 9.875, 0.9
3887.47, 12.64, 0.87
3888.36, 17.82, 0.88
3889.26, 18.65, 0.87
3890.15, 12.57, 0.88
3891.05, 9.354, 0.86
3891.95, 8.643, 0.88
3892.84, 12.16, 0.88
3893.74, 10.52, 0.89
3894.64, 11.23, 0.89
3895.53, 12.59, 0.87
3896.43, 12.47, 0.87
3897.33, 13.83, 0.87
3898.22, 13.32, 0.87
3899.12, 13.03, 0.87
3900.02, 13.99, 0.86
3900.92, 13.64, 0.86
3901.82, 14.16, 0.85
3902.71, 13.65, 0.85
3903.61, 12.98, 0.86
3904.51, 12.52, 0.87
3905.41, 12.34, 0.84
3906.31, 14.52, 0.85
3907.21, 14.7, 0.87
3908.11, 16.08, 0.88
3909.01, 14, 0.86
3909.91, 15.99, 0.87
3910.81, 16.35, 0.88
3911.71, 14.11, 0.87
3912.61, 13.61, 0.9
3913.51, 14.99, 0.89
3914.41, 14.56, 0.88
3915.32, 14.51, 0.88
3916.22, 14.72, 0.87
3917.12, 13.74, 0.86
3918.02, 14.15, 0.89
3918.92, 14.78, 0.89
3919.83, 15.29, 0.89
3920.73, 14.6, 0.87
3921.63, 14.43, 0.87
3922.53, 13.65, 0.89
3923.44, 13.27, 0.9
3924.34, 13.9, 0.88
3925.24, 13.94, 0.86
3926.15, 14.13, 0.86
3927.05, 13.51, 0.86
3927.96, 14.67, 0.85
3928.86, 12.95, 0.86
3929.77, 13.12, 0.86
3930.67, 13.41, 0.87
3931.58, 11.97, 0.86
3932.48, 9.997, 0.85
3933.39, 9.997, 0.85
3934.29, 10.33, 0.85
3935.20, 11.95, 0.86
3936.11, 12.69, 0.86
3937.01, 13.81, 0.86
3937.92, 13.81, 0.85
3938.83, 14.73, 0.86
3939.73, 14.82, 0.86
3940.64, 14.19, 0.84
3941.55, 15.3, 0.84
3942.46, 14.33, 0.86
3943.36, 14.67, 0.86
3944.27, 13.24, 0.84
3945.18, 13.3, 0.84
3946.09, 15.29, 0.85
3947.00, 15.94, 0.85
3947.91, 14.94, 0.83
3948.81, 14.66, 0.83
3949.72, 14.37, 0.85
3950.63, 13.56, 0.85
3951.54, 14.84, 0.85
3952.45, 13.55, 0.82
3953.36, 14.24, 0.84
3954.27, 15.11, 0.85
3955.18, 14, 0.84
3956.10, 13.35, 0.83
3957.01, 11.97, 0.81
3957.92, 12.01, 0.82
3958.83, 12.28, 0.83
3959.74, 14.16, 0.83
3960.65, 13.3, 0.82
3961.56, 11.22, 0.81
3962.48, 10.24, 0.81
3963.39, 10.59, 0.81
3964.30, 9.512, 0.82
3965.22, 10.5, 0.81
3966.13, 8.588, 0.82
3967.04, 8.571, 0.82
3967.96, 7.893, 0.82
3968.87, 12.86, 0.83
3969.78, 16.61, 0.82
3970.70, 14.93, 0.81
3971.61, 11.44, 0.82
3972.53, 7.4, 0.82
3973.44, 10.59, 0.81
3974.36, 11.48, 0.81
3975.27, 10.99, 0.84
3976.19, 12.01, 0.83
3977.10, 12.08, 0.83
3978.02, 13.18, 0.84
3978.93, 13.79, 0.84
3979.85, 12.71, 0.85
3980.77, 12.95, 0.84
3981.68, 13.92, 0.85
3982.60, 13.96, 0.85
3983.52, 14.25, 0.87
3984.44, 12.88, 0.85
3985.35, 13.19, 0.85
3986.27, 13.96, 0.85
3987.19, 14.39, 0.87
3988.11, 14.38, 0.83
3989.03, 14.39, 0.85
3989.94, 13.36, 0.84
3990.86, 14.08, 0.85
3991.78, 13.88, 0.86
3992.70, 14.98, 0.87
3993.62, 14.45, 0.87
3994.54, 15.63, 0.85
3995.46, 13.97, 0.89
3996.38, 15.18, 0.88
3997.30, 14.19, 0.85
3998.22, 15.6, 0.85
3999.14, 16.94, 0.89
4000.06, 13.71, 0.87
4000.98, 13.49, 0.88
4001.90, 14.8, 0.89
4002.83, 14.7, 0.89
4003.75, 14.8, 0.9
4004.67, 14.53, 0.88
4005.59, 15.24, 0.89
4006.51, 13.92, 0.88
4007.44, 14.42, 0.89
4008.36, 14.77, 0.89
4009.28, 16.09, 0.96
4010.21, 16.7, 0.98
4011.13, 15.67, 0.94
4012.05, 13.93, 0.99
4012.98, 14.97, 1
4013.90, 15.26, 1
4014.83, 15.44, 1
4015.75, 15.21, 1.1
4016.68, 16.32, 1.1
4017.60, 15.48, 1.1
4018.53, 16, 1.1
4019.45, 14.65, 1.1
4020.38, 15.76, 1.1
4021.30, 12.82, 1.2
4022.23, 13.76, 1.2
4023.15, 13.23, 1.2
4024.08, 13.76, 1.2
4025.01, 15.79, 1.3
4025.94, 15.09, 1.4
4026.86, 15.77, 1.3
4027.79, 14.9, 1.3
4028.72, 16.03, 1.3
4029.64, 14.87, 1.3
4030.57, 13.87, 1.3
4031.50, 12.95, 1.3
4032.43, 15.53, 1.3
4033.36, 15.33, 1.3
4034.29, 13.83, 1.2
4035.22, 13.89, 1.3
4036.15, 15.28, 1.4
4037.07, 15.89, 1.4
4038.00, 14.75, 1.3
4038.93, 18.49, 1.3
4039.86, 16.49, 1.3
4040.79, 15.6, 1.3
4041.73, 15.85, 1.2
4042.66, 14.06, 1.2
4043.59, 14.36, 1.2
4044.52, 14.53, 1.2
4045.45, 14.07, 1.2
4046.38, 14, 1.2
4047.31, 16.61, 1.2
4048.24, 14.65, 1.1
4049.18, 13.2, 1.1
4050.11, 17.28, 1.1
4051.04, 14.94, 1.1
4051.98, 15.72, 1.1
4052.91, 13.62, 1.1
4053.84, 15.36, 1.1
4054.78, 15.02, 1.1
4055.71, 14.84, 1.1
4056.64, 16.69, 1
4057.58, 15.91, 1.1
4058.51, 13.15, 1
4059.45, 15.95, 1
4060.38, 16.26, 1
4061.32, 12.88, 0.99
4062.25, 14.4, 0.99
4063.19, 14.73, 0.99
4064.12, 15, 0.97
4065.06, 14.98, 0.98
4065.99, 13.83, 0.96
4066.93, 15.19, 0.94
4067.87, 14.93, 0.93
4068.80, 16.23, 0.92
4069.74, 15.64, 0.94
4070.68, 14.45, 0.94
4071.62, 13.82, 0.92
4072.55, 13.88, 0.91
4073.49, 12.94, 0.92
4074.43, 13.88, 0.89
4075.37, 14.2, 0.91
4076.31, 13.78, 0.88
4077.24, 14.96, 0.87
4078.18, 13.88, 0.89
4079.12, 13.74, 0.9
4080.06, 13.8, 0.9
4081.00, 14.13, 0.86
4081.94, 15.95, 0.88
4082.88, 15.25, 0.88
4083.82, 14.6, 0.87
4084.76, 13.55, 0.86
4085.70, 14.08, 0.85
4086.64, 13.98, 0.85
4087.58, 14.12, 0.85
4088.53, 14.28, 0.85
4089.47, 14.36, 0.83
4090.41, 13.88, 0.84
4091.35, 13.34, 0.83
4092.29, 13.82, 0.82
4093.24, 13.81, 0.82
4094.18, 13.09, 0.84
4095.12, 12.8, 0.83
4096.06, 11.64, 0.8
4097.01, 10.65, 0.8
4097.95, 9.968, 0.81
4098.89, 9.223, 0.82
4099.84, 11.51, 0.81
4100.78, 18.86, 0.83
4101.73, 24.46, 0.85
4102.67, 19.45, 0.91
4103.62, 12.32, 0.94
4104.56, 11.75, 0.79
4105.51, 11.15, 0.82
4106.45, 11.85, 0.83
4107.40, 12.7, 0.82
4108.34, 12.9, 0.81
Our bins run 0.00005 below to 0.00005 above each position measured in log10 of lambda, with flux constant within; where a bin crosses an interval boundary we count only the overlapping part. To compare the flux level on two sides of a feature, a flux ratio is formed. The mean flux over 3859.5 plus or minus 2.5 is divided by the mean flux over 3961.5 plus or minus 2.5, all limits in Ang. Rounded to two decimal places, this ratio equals 1.25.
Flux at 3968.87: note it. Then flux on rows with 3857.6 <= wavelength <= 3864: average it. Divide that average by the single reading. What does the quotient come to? 1.16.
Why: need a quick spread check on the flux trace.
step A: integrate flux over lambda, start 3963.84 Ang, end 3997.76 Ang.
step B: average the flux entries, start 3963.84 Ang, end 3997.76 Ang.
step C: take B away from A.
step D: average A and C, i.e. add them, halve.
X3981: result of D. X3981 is 427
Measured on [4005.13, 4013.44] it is 118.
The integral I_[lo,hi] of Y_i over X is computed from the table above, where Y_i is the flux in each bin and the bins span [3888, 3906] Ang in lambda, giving 233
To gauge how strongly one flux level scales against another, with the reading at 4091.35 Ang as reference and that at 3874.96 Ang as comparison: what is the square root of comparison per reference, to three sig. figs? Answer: 1.07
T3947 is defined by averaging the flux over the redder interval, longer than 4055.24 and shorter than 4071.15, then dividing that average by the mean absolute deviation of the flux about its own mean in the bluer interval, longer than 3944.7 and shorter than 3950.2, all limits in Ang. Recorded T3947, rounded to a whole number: 23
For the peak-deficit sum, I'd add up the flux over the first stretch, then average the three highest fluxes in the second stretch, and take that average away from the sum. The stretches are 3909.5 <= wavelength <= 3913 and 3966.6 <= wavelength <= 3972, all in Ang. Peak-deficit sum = 45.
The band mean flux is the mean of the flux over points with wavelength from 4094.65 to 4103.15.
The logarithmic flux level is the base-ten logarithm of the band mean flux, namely 1.15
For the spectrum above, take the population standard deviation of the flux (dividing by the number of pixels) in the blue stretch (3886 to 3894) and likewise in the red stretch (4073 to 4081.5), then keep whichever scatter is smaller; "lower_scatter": 0.50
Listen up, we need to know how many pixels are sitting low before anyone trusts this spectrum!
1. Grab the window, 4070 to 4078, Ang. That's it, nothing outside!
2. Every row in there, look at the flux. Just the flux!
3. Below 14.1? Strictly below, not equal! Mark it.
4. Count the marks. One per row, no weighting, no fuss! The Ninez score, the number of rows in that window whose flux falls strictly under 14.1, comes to 5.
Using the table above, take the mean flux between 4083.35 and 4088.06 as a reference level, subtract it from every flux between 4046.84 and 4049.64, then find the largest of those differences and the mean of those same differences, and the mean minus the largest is -1.8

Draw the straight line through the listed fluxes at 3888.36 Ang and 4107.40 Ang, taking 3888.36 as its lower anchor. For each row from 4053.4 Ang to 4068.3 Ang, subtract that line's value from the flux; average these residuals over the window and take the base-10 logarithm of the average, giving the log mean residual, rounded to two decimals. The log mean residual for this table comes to 0.06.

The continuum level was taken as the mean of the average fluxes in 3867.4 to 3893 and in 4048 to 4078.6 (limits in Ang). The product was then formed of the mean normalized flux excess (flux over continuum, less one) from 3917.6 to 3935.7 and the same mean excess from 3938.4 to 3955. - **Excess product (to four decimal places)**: -0.0015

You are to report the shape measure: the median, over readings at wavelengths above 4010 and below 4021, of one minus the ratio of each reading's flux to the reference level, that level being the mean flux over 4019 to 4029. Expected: -0.05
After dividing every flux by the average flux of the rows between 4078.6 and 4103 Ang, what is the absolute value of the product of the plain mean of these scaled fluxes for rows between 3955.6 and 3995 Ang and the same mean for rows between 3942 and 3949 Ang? 0.91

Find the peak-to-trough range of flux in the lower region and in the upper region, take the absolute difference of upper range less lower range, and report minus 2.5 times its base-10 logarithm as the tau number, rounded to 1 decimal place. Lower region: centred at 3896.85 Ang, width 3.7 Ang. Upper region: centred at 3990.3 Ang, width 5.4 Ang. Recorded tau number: 1.5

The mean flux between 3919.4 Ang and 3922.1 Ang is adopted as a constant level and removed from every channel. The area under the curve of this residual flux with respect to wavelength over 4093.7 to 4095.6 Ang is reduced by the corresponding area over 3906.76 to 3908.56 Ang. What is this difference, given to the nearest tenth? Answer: -4.6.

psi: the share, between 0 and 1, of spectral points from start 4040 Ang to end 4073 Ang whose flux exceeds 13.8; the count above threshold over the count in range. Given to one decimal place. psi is 0.9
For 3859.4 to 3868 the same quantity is 0.9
